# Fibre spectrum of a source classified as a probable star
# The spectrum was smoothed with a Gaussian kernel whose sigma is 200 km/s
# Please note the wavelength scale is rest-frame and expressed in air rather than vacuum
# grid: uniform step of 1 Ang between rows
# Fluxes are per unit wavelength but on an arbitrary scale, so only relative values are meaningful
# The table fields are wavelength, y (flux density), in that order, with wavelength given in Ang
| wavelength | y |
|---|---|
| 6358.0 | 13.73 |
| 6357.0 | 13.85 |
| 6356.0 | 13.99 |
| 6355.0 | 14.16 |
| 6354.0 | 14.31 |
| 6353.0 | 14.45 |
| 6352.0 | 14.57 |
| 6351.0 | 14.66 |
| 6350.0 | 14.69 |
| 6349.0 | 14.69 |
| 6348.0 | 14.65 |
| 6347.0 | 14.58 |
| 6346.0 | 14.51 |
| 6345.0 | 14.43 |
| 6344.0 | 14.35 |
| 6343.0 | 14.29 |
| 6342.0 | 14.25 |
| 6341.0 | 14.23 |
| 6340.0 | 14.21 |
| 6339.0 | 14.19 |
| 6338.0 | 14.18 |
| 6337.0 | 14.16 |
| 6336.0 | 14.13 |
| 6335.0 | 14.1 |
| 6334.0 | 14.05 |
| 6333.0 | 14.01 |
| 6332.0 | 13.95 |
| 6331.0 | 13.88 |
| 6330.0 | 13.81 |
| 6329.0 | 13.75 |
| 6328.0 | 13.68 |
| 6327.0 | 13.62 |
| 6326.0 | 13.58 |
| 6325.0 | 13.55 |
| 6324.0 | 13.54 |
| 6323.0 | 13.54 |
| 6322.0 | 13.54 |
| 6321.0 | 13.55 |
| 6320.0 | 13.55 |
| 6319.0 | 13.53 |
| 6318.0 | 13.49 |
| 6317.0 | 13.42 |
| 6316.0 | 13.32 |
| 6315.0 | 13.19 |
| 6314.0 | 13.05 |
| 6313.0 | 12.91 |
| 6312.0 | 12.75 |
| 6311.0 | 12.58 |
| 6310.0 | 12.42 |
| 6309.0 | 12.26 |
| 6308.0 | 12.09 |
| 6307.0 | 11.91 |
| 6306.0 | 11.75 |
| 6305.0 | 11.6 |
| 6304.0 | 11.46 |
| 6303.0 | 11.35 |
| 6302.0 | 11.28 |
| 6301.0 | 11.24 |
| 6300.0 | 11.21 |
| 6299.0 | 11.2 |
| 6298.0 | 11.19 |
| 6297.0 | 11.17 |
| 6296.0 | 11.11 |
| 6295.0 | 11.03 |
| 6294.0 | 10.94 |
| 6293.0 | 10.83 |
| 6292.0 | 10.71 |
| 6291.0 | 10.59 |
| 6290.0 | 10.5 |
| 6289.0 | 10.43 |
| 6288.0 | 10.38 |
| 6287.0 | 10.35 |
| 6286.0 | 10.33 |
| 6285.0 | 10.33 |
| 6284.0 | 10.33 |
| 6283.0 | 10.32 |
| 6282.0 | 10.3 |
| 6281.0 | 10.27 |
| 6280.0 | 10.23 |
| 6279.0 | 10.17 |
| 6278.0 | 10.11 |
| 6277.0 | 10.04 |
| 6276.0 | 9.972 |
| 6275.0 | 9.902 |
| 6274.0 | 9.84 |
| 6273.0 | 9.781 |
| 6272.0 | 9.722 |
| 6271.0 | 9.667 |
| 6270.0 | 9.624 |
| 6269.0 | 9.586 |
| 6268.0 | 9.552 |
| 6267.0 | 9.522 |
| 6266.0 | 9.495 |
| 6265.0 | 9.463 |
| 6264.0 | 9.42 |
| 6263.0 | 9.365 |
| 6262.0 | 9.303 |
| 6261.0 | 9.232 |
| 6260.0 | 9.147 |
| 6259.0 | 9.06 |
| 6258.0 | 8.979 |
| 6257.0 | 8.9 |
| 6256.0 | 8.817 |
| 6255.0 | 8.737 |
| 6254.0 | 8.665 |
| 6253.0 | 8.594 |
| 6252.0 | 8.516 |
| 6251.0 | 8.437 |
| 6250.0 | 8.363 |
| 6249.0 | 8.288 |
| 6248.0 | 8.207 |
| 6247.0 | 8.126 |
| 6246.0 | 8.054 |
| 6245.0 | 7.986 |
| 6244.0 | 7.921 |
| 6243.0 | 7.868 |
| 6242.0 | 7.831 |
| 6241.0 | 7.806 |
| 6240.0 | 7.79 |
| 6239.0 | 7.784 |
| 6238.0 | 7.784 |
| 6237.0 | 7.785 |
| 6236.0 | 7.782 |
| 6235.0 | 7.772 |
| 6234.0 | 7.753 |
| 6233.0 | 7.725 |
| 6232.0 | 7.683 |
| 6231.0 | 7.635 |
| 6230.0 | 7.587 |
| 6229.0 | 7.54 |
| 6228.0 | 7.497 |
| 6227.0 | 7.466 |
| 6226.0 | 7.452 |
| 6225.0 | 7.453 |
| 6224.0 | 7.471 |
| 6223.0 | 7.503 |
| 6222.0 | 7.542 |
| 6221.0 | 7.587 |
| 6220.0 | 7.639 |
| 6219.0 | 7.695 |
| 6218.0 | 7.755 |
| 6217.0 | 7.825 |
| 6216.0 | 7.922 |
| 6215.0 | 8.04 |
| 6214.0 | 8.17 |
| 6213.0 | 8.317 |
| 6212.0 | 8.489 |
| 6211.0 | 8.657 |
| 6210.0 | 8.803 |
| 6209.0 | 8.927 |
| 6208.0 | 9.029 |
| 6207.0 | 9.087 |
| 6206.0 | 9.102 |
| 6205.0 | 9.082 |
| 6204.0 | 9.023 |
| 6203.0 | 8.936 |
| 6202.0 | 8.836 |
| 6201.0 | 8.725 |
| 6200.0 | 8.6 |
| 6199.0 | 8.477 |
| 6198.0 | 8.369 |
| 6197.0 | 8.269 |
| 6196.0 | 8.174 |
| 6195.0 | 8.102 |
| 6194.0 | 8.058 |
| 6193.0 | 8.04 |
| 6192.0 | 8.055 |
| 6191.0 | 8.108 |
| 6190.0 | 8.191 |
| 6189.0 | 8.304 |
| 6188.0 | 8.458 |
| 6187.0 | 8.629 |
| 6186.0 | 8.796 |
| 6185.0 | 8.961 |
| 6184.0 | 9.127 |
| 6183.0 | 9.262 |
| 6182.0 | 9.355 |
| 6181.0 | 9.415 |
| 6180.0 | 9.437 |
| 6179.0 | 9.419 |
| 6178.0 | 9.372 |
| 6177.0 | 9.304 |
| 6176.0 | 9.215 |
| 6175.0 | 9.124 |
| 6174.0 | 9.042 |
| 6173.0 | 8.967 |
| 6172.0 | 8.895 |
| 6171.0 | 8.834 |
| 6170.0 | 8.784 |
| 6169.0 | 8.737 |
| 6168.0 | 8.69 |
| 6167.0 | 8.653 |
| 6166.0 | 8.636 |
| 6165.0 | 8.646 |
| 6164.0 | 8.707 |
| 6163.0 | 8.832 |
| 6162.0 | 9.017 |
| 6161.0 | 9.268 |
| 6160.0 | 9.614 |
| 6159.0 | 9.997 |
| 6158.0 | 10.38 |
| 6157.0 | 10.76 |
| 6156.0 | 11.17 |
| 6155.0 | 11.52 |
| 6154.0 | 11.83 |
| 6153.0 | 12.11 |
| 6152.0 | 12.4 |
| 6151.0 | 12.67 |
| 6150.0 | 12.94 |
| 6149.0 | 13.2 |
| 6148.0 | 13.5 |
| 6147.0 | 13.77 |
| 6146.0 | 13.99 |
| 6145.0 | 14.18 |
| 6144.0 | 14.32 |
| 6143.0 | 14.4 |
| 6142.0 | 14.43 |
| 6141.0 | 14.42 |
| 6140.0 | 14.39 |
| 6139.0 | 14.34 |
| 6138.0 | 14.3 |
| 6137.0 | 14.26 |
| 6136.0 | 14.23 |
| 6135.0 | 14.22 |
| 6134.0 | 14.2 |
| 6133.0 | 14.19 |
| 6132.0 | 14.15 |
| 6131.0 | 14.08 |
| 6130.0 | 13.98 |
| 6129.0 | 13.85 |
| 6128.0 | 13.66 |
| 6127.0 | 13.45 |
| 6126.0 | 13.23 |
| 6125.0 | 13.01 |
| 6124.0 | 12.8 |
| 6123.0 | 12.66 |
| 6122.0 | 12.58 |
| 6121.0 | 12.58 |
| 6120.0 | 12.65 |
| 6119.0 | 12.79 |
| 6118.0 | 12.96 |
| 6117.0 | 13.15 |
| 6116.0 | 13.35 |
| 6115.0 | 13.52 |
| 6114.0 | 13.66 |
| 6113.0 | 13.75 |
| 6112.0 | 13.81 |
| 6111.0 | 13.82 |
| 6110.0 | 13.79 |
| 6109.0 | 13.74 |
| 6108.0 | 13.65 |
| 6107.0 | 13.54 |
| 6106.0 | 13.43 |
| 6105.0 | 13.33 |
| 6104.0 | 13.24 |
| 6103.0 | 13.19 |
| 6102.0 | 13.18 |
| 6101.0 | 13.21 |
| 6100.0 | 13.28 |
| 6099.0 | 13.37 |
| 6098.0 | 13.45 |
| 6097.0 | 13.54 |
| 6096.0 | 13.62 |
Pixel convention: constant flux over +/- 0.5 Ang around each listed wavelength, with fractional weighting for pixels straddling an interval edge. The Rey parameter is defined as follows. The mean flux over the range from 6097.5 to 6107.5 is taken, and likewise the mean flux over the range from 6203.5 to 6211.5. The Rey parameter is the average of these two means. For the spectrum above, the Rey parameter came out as 11.14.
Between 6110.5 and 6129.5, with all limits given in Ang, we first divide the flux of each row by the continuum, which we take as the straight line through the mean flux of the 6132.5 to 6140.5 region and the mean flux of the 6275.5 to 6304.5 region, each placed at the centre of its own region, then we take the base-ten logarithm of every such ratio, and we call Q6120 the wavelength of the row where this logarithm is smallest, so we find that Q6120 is 6121.0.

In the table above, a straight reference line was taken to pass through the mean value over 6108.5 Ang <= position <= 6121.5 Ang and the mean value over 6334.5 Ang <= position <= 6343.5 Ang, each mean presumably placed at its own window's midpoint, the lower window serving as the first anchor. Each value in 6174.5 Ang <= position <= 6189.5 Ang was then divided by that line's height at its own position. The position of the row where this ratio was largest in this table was 6180.0 Ang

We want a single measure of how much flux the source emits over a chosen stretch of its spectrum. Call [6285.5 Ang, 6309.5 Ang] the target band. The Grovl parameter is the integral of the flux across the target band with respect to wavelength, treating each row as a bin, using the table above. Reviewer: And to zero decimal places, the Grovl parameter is 267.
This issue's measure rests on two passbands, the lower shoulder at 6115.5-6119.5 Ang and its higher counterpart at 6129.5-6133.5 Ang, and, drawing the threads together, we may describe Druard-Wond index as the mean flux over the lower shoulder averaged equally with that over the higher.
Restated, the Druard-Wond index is 14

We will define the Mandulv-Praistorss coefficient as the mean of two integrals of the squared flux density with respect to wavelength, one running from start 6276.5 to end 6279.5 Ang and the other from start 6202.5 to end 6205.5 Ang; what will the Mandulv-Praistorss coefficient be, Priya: 275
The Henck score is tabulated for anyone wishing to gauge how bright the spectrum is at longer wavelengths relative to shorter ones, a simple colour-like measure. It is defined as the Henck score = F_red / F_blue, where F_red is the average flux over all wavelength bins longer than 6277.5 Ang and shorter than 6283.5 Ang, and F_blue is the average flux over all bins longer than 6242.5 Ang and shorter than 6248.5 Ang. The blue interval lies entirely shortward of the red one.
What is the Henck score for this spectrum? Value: 1.27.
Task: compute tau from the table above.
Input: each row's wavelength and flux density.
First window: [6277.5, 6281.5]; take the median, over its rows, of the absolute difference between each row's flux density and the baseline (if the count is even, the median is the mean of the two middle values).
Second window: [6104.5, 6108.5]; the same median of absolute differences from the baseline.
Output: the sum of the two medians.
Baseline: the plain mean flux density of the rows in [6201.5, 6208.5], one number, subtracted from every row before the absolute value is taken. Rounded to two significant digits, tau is 5.7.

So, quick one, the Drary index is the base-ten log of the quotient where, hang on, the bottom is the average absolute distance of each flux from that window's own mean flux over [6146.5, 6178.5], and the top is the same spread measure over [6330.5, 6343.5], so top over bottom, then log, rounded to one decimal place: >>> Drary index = -1.2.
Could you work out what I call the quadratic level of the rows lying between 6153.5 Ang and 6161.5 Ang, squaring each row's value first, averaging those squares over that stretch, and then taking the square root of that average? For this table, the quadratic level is 10.6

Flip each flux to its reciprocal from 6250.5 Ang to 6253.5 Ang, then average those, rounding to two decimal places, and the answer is 0.12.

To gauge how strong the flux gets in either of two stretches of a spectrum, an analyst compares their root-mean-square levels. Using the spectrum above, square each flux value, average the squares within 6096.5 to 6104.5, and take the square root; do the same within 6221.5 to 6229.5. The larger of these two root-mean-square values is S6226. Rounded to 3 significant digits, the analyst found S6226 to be 13.3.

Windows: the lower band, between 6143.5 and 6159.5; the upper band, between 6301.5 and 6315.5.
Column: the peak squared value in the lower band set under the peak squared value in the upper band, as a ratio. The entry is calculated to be 0.85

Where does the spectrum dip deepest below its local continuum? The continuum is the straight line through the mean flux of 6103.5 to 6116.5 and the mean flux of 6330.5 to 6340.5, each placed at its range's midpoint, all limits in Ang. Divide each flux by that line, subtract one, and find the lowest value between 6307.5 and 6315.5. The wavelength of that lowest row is 6308.0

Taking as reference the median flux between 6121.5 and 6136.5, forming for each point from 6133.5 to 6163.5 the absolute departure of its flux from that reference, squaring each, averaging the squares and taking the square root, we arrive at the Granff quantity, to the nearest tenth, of 2.2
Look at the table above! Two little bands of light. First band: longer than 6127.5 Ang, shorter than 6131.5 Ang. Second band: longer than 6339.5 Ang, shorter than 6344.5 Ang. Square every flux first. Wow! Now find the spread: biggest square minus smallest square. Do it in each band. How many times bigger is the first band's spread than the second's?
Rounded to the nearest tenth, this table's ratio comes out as 2.9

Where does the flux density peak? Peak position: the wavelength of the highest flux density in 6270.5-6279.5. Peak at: 6279.0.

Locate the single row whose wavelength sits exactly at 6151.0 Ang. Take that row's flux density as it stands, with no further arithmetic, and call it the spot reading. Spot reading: 12.67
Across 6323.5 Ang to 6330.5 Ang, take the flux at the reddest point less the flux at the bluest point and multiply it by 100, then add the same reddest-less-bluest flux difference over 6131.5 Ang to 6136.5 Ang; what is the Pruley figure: 27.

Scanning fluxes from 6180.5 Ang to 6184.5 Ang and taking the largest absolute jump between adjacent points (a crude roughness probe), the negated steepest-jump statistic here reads -0.135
